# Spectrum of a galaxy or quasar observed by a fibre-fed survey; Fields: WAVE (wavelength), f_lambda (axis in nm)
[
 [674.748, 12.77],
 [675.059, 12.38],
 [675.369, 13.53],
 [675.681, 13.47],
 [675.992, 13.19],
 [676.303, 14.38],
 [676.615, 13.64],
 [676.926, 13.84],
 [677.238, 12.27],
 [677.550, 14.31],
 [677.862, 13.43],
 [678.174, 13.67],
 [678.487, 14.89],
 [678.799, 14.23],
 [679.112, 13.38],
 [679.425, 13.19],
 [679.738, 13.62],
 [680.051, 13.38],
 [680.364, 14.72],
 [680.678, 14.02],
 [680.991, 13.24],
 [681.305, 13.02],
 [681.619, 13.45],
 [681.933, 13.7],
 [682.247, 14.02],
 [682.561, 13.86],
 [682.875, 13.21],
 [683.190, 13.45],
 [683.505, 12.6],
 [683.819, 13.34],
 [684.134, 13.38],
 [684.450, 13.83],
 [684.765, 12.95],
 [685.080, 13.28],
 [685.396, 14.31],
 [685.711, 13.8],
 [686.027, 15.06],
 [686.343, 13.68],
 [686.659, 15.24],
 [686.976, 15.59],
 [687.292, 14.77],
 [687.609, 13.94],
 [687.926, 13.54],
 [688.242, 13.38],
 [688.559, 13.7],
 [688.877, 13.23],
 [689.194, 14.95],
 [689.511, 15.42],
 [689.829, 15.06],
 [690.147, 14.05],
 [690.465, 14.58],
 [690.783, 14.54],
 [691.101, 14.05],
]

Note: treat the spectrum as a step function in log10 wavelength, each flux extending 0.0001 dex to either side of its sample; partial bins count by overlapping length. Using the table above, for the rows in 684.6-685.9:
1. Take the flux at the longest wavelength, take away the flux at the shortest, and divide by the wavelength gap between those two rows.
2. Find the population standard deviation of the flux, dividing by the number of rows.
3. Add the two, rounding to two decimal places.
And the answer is 1.42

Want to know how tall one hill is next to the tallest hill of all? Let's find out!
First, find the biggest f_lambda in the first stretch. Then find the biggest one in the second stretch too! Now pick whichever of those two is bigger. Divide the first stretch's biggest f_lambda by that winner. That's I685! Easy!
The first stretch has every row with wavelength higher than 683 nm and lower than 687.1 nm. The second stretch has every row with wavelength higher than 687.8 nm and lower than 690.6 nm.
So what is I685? 1.00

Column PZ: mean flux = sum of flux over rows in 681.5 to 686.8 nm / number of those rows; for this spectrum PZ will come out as 13.72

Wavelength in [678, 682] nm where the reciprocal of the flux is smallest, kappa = 678.487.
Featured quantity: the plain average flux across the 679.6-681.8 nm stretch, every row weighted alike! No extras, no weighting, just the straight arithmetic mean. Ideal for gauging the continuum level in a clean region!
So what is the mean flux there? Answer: 13.6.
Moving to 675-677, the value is 13.5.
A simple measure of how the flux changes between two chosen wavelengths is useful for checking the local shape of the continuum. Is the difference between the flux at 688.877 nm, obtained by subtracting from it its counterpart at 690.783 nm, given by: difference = -1.3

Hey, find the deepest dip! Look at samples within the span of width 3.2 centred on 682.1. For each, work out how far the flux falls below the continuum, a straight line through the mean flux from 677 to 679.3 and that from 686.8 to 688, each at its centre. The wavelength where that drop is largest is 683.505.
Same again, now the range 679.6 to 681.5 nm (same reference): 681.305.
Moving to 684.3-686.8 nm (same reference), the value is 684.765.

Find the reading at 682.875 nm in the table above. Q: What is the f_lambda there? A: 13.21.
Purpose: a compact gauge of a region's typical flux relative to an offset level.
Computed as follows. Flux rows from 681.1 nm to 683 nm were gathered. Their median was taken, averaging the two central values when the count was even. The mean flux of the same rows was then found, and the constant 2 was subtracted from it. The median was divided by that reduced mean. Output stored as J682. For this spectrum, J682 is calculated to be 1.176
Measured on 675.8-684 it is 1.165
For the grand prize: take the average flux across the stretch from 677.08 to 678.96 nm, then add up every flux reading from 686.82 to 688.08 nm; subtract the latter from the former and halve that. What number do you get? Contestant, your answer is -22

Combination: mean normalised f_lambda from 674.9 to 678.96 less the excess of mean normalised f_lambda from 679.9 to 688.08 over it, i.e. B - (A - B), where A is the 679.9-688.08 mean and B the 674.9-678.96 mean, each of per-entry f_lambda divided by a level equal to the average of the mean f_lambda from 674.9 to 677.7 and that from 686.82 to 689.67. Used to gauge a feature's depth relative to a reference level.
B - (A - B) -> 0.97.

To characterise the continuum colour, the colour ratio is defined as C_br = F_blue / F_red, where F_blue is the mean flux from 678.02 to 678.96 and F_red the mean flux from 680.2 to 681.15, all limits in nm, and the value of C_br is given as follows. 1.02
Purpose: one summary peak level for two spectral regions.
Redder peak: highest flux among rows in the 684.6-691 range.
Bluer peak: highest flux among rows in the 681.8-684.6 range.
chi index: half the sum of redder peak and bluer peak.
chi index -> 14.8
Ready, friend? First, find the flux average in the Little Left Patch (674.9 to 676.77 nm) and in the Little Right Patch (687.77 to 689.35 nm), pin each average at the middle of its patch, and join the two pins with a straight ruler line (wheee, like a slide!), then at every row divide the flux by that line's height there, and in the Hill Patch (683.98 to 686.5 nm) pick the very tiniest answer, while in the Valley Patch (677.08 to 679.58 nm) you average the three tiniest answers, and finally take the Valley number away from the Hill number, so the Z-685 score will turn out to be -0.011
